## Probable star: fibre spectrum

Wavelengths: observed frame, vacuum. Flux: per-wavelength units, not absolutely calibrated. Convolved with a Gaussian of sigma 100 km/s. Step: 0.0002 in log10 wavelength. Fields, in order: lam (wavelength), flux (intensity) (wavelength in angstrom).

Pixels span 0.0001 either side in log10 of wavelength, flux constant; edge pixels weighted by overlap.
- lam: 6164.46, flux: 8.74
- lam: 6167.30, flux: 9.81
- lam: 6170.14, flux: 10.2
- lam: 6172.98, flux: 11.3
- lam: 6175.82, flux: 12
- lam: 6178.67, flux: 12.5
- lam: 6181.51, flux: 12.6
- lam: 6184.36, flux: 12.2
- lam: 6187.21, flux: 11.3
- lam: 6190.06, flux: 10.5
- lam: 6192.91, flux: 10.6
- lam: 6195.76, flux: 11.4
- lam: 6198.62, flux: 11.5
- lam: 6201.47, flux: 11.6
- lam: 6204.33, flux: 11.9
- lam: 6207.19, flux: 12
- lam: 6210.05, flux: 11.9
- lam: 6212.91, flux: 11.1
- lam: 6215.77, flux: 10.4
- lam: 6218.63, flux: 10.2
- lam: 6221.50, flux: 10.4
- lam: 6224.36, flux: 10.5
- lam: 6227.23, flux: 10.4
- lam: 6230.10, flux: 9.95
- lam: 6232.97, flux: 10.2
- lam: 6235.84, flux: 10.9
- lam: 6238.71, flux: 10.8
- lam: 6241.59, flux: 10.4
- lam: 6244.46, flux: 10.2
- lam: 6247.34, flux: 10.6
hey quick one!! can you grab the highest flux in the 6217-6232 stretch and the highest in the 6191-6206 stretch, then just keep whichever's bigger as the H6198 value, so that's 11.9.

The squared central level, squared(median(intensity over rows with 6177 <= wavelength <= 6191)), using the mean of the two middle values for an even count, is 149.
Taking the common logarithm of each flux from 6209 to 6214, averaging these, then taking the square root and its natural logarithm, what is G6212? 0.029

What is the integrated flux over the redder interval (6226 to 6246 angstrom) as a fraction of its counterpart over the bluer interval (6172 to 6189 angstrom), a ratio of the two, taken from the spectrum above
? 1.0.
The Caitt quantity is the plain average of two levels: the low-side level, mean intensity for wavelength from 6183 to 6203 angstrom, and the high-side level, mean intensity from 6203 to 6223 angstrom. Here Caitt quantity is 11.2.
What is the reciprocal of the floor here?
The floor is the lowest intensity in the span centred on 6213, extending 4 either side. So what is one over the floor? 0.096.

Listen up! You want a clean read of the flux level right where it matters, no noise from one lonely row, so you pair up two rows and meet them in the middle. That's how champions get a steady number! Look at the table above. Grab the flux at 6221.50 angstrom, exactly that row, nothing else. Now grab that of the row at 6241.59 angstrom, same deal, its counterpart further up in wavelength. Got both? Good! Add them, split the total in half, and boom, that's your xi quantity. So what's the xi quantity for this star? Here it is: 10.4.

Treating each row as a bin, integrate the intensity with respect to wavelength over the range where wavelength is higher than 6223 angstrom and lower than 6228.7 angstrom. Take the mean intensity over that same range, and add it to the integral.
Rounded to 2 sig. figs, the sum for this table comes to 70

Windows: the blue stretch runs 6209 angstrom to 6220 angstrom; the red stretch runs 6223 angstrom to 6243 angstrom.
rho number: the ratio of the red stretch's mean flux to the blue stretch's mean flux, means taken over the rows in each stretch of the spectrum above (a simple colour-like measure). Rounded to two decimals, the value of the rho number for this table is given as 0.96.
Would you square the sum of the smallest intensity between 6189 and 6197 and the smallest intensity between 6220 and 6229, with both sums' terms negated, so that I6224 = 437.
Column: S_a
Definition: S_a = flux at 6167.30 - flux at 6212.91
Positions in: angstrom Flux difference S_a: -1.3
